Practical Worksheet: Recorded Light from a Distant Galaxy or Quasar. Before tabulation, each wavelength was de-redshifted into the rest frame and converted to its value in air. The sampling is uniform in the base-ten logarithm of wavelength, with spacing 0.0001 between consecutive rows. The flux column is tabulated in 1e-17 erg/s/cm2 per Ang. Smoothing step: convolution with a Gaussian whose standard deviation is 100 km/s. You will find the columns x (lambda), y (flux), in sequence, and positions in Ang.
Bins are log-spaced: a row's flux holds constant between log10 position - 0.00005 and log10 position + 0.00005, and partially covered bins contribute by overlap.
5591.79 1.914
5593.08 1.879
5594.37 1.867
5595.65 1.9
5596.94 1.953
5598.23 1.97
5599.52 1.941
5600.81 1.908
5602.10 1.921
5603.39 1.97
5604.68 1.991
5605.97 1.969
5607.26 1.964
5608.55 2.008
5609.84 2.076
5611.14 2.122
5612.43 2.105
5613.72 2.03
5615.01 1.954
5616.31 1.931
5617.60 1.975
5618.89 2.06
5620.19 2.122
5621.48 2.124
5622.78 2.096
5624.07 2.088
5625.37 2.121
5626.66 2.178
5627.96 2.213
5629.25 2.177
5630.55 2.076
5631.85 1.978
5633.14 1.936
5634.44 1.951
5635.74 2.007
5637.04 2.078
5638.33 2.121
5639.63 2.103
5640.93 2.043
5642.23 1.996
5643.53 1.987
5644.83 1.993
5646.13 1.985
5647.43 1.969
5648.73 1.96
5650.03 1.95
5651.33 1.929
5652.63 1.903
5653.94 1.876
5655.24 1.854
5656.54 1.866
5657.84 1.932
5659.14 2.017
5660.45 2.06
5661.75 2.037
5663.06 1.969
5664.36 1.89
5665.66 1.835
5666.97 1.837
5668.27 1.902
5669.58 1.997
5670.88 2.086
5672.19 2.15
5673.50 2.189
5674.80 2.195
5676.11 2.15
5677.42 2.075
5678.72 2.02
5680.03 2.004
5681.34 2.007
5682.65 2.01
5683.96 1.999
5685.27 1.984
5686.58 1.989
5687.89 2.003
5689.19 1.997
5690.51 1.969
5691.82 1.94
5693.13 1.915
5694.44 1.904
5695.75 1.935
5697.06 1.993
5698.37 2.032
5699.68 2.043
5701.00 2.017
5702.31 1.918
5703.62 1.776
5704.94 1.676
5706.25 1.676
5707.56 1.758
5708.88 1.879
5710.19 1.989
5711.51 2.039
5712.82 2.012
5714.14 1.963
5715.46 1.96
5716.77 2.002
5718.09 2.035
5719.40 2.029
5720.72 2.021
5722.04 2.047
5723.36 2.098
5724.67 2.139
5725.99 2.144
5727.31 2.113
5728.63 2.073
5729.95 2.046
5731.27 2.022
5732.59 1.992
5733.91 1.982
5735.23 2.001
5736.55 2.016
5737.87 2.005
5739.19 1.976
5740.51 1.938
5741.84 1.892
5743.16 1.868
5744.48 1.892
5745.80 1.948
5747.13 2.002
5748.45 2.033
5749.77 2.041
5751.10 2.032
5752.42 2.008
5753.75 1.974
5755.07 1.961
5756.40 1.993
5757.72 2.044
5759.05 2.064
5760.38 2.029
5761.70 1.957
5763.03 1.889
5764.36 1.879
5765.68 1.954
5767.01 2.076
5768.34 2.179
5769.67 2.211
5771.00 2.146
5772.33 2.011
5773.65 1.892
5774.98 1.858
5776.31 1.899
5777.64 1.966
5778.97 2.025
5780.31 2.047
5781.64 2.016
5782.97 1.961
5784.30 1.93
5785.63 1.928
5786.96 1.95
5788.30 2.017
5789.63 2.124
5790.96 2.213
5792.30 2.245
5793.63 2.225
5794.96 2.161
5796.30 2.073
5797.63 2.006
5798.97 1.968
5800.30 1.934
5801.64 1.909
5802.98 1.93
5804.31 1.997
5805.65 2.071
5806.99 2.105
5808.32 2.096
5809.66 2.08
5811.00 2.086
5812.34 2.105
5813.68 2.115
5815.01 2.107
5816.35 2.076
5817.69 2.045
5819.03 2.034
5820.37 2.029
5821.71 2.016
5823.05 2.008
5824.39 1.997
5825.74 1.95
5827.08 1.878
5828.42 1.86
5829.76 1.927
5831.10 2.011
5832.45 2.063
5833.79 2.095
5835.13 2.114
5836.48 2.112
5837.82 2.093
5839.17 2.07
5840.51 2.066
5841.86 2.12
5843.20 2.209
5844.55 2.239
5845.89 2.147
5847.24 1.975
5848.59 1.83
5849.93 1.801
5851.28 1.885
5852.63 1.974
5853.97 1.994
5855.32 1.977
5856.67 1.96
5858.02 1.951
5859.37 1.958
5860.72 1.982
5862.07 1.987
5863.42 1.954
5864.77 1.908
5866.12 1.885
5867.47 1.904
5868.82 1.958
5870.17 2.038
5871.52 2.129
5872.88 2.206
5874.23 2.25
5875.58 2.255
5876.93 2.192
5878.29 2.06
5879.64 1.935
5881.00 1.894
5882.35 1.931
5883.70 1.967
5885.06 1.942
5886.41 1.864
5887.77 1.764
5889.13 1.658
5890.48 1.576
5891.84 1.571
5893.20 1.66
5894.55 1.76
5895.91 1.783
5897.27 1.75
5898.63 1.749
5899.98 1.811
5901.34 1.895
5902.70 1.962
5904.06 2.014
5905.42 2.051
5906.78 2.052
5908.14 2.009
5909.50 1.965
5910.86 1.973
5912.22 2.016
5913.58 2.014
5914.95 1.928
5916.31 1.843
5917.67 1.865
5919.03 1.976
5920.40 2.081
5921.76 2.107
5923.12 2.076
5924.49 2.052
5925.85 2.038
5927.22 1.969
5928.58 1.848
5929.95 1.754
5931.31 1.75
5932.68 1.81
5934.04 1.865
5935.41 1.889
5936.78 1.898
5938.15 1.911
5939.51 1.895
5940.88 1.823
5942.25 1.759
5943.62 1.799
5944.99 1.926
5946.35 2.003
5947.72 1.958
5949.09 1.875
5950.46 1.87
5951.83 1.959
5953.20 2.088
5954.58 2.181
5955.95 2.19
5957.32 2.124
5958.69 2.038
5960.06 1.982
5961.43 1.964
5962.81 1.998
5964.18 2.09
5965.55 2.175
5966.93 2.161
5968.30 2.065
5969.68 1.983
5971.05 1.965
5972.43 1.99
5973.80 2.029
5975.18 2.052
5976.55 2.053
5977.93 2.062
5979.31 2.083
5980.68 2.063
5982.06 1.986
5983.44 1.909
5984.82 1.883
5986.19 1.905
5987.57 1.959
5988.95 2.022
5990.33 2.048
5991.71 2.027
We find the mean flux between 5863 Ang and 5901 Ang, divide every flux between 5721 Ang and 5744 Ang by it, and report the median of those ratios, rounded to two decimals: 1.06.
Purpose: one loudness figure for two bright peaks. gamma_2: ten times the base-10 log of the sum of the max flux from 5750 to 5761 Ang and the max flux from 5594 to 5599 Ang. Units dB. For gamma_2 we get 6.06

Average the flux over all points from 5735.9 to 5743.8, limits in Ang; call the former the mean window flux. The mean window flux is 1.95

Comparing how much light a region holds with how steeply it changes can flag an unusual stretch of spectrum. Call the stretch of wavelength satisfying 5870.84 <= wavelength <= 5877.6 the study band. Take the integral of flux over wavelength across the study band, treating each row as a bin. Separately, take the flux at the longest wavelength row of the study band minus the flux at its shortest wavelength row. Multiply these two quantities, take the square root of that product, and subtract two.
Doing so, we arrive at -1.03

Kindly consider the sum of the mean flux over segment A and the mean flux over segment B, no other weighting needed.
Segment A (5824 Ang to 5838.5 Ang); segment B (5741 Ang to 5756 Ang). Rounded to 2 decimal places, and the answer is 3.98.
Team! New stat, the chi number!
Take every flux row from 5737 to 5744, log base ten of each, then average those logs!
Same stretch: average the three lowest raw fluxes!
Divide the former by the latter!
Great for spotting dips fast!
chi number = 0.151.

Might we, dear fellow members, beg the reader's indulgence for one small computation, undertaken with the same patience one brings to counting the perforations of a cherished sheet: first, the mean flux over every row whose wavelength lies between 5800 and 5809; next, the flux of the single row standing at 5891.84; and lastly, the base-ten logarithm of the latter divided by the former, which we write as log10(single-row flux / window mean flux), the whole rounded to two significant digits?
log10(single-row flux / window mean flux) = -0.11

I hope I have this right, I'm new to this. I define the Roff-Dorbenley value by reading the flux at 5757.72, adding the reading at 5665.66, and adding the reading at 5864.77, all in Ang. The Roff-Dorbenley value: 5.79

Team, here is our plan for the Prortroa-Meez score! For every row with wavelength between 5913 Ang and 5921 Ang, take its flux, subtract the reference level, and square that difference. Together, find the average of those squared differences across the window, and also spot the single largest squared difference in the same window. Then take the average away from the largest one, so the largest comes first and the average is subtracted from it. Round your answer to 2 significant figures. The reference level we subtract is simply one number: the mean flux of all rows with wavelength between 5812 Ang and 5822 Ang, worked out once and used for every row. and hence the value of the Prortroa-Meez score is 0.030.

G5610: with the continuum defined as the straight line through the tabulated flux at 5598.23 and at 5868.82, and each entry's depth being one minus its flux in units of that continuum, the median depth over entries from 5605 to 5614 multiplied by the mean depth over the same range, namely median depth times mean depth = 0.0011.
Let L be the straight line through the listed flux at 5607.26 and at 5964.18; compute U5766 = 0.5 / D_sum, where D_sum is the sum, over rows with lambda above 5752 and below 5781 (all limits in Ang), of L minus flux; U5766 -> 1.3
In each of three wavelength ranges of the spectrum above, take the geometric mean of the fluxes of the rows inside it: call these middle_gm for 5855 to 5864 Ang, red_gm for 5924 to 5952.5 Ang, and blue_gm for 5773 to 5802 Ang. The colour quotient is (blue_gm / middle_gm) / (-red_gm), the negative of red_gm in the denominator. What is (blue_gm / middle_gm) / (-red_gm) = -0.543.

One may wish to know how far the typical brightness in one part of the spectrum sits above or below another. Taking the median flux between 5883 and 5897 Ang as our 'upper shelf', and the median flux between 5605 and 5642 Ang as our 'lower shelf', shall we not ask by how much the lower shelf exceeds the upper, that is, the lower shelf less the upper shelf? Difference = 0.31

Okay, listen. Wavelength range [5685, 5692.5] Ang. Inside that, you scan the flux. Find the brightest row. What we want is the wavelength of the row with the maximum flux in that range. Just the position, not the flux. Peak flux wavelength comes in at 5687.89 Ang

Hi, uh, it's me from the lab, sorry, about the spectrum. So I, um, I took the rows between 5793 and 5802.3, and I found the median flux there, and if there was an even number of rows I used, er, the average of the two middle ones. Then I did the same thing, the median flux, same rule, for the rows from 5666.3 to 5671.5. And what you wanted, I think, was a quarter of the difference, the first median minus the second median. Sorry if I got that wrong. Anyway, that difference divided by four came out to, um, 0.014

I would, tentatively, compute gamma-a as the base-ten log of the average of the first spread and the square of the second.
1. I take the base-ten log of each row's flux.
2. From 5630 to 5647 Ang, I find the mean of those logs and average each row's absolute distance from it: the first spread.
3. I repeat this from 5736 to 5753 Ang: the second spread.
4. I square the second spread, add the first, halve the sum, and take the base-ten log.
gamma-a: -2.3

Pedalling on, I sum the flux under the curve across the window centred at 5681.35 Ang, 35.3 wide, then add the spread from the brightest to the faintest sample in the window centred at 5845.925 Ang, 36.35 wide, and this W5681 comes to 71.1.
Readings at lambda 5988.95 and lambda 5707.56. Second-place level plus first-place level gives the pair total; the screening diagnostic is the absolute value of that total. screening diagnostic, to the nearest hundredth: 3.78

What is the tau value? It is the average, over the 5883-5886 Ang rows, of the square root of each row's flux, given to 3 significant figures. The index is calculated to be 1.40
